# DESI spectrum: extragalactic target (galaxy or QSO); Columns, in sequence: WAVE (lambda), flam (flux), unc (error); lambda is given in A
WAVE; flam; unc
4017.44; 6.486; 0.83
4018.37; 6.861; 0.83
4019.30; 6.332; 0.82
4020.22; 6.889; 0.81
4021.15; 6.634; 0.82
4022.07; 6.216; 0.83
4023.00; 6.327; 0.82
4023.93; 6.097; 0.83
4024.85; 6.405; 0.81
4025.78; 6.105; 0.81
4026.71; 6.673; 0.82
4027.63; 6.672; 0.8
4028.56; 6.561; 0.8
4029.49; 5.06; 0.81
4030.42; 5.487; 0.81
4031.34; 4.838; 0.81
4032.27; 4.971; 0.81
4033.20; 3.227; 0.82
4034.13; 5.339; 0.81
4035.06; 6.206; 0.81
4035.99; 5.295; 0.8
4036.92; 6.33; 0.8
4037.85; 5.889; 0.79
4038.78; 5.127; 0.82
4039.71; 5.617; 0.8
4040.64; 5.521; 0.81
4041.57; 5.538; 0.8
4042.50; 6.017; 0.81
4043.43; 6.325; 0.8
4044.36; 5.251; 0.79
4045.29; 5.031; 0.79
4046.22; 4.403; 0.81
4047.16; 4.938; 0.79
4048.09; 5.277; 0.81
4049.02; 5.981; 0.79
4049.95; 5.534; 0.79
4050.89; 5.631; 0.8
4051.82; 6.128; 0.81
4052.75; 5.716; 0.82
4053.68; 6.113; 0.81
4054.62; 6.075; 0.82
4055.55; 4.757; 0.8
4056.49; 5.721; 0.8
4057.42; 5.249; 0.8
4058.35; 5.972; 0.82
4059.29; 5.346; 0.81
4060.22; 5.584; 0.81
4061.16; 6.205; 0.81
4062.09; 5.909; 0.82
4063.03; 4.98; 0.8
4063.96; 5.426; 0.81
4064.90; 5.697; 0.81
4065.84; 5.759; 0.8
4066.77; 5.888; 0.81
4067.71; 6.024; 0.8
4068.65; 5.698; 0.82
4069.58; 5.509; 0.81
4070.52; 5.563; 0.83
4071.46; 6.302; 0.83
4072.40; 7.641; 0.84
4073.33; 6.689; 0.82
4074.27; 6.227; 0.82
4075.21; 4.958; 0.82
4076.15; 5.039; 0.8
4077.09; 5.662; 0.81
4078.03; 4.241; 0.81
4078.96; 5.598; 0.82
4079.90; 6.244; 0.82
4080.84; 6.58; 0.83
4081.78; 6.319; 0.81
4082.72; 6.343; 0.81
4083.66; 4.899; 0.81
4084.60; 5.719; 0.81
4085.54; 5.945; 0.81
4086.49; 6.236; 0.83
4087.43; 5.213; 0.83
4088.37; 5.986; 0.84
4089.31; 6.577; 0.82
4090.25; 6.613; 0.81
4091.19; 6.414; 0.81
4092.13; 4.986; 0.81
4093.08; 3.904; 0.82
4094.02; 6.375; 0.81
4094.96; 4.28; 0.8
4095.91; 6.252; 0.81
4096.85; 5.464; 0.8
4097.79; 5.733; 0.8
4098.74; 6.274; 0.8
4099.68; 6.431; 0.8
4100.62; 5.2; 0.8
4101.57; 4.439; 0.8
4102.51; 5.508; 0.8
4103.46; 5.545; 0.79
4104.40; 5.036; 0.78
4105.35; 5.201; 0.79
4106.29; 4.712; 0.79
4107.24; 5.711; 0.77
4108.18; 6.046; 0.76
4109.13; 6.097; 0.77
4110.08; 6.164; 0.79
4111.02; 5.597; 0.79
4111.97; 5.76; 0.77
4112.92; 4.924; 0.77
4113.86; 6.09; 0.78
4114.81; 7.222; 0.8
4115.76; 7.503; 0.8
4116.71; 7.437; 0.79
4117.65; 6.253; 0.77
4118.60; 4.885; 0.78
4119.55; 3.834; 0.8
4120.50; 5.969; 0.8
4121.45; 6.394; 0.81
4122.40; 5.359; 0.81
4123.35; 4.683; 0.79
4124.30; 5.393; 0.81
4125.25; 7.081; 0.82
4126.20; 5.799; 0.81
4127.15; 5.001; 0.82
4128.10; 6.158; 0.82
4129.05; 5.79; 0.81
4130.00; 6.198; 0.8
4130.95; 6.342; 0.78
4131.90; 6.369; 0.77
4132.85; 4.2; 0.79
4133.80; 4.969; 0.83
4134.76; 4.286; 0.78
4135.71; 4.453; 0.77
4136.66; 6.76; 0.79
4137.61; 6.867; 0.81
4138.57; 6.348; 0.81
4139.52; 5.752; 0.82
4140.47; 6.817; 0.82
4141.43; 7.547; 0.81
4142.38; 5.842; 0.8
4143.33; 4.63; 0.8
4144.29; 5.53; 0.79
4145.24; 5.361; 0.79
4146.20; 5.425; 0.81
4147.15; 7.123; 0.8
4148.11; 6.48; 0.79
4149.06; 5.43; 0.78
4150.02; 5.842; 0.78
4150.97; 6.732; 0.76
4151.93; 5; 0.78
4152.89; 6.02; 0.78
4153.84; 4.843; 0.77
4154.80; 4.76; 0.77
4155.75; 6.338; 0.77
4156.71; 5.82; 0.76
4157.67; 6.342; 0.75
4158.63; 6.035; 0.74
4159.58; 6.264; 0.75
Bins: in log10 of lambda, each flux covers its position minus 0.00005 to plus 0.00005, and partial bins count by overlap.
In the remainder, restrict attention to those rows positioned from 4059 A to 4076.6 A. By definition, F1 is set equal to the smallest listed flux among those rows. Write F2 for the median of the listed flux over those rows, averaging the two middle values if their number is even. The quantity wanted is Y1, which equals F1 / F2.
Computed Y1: 0.87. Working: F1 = 4.958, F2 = 5.7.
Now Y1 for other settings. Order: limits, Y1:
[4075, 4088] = 0.75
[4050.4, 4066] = 0.83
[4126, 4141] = 0.70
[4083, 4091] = 0.82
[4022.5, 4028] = 0.96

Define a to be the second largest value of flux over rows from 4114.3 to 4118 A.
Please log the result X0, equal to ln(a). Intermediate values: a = 7.437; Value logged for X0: 2.01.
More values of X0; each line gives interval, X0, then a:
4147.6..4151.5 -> 1.87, 6.48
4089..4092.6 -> 1.88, 6.577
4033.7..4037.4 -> 1.83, 6.206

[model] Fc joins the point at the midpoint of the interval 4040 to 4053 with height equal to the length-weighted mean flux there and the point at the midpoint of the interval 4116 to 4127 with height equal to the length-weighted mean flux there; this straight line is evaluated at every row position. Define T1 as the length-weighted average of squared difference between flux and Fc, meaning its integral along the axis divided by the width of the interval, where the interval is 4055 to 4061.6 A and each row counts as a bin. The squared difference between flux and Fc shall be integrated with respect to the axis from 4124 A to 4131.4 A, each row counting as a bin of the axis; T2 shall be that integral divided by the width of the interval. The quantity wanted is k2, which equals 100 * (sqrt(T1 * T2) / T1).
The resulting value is 142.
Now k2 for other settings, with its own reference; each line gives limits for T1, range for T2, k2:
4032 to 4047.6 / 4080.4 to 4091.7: 89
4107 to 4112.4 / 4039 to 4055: 169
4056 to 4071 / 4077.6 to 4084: 259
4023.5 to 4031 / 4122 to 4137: 104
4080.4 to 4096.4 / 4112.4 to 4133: 117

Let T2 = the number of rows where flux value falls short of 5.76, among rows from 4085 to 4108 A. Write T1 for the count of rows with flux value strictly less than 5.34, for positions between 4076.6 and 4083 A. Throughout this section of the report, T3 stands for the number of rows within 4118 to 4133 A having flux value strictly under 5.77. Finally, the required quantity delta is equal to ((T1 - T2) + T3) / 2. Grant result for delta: -3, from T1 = 1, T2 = 14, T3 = 7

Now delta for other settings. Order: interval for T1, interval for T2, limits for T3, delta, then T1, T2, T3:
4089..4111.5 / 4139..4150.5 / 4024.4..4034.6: 4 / 8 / 6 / 6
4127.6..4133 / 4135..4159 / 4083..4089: -3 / 1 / 10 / 3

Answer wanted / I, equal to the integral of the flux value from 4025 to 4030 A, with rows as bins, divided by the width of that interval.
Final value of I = 6.21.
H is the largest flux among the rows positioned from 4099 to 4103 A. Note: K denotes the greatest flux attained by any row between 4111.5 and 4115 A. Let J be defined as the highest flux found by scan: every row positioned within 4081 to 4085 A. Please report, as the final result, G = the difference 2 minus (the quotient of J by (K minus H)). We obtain -6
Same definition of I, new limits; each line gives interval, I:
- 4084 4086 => 5.77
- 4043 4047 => 5.21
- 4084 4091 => 6.03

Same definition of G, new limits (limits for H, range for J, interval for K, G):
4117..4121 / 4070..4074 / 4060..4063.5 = 161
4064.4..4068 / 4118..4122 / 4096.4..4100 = -14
